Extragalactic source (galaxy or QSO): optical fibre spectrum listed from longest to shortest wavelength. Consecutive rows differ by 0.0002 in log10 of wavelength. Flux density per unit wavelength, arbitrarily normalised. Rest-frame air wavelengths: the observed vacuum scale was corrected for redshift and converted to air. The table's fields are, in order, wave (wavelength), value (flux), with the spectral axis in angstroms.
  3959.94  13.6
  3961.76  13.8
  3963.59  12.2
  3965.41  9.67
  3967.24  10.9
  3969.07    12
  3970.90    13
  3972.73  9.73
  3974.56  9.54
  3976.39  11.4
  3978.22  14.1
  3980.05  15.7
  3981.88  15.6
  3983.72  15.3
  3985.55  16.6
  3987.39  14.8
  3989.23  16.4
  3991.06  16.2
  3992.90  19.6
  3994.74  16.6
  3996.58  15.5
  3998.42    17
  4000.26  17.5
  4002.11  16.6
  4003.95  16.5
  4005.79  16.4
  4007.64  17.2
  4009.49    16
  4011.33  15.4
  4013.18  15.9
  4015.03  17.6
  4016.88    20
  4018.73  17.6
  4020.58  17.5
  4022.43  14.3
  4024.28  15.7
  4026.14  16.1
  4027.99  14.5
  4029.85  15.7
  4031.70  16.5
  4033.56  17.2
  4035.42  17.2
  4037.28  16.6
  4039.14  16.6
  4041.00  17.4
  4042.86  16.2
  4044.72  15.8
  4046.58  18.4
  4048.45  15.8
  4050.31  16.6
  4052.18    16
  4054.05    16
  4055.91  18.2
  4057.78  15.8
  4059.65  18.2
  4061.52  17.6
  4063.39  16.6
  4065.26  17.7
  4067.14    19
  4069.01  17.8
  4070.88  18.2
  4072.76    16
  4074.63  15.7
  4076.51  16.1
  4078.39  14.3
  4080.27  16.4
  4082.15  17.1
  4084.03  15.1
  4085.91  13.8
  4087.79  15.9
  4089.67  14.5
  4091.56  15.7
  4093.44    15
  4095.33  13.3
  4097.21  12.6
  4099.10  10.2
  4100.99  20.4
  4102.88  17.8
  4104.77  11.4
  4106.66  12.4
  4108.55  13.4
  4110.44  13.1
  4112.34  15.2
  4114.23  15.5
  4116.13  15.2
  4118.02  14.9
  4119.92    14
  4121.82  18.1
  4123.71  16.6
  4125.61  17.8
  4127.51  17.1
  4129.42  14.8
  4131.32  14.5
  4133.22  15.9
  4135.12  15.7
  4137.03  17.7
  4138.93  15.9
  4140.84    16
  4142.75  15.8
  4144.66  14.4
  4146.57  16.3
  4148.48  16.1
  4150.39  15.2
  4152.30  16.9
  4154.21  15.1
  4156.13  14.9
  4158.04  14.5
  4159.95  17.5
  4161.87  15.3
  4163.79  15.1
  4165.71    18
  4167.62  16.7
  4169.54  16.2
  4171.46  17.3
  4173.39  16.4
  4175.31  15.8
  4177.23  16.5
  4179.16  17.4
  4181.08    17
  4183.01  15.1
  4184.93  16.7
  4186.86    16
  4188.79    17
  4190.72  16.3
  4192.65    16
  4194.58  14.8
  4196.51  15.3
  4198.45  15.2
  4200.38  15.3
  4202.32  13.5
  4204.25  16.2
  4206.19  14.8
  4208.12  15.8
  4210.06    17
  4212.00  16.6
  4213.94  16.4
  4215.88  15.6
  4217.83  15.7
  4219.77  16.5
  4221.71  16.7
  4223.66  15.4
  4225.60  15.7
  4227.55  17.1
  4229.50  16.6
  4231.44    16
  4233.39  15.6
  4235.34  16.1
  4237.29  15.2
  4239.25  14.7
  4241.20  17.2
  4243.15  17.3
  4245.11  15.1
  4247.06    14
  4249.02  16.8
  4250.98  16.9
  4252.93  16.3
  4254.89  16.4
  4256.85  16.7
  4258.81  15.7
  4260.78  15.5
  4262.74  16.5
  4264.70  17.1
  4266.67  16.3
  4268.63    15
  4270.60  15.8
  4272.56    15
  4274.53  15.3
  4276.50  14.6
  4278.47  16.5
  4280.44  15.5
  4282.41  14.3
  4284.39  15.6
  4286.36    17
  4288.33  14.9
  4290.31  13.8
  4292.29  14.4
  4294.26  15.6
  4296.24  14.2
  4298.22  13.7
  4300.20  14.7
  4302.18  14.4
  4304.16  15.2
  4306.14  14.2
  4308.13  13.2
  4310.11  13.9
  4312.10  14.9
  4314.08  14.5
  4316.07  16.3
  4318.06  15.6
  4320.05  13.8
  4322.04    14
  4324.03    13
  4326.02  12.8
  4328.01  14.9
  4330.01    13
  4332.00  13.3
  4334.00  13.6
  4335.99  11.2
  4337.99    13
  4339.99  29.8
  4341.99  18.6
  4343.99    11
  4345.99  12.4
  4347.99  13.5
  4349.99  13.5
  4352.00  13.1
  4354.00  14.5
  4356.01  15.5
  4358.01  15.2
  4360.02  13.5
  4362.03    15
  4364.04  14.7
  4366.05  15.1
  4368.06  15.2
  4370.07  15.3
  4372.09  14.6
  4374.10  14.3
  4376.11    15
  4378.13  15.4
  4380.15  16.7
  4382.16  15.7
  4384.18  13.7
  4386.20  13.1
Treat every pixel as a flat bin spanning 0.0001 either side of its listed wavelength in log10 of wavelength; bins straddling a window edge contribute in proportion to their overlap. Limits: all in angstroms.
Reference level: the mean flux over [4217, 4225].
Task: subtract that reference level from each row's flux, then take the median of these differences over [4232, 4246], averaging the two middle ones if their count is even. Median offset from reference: -0.48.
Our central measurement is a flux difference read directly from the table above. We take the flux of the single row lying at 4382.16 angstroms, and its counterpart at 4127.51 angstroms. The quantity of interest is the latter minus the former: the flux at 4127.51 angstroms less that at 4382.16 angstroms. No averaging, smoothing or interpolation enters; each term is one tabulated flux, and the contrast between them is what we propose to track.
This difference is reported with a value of 1.4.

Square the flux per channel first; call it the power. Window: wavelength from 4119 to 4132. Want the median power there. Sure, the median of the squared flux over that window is 276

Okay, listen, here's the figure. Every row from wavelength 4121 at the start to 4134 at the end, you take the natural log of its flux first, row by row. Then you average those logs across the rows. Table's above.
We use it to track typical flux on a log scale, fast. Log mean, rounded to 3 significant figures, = 2.79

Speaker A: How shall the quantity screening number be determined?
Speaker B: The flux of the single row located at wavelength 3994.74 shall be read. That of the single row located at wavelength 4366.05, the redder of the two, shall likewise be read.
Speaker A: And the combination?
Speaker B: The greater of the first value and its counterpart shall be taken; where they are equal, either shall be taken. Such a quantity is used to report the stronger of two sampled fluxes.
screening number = 16.60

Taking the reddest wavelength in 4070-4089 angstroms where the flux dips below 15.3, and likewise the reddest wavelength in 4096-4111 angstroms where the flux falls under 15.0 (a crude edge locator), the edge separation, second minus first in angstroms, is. 24.5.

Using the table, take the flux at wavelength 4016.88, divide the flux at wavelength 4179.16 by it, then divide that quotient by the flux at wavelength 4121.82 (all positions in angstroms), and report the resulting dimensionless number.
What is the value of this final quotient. 0.048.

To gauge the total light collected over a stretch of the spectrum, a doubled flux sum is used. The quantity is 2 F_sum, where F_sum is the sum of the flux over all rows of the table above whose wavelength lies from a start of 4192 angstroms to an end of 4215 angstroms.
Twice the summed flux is 374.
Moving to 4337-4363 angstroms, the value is 397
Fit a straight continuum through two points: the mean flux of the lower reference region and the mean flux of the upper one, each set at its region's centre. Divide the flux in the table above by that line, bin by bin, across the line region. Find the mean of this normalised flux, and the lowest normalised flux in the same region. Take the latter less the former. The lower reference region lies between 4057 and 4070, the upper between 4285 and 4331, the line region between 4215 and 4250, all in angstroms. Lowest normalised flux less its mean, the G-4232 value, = -0.116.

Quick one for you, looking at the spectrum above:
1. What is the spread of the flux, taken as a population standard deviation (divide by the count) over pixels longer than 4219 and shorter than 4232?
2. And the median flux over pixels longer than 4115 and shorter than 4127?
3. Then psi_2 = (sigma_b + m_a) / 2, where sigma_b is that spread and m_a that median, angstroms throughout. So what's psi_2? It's 8.2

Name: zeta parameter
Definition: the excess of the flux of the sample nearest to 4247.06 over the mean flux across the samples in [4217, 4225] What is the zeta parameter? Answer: -2.1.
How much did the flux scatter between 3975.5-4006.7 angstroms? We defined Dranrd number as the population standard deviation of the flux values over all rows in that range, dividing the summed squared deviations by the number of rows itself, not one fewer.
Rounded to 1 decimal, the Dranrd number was 1.6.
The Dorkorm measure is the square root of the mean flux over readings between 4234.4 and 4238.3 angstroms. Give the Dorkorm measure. 4.0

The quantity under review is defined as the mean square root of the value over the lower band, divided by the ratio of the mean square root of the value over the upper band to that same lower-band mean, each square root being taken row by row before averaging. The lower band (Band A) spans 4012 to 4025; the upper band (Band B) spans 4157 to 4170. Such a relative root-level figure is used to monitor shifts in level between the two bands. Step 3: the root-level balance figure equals 4.20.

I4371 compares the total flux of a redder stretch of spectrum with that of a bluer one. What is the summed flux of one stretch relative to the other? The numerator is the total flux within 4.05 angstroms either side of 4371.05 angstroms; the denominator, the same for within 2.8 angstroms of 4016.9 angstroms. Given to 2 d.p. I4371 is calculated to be 1.08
